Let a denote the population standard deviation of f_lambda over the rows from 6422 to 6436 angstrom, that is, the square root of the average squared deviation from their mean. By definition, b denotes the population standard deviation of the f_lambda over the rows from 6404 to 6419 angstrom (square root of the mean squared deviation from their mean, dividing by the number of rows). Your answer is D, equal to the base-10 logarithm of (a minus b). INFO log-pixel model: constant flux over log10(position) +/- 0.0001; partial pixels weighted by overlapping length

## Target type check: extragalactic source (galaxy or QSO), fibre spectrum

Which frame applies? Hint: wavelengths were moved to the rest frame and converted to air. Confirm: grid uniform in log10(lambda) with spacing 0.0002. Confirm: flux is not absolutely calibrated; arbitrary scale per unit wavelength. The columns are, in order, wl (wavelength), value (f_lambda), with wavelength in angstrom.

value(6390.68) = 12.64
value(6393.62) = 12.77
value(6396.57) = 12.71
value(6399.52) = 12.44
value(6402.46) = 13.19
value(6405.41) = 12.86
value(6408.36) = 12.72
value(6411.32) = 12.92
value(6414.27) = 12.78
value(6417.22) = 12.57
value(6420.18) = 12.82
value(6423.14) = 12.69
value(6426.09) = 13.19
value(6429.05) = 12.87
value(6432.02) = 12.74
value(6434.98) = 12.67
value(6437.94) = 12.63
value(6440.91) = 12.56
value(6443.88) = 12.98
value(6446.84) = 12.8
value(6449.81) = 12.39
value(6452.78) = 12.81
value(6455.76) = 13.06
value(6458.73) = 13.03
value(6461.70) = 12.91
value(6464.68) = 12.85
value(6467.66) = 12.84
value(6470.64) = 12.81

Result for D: -1.1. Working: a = 0.192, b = 0.12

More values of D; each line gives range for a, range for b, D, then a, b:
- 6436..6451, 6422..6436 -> -2.0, 0.203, 0.19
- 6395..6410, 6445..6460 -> -2.3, 0.244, 0.24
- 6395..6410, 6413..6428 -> -1.4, 0.244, 0.21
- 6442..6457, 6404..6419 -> -1.0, 0.231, 0.12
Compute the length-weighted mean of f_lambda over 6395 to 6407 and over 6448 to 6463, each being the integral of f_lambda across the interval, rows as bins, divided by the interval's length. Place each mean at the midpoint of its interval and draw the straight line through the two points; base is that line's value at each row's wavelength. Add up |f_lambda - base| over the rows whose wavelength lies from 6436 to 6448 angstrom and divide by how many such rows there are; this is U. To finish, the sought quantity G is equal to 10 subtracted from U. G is -9.84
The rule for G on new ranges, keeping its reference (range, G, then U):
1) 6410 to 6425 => -9.90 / 0.10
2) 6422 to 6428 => -9.75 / 0.25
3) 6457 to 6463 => -9.87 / 0.13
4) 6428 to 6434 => -9.93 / 0.07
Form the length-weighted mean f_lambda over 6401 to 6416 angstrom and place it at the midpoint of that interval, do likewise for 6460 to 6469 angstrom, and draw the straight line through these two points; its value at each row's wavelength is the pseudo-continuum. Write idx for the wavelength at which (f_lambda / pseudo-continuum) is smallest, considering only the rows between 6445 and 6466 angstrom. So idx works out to 6449.81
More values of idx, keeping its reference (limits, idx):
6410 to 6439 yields 6417.22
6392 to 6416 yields 6399.52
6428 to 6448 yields 6440.91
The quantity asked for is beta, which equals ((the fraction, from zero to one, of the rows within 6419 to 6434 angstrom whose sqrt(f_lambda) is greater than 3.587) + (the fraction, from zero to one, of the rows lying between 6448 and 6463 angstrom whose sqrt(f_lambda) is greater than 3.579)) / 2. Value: 0.60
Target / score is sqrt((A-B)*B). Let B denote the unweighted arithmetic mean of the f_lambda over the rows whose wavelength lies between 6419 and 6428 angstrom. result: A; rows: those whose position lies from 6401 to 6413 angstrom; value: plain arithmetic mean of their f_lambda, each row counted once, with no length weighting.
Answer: 0.5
